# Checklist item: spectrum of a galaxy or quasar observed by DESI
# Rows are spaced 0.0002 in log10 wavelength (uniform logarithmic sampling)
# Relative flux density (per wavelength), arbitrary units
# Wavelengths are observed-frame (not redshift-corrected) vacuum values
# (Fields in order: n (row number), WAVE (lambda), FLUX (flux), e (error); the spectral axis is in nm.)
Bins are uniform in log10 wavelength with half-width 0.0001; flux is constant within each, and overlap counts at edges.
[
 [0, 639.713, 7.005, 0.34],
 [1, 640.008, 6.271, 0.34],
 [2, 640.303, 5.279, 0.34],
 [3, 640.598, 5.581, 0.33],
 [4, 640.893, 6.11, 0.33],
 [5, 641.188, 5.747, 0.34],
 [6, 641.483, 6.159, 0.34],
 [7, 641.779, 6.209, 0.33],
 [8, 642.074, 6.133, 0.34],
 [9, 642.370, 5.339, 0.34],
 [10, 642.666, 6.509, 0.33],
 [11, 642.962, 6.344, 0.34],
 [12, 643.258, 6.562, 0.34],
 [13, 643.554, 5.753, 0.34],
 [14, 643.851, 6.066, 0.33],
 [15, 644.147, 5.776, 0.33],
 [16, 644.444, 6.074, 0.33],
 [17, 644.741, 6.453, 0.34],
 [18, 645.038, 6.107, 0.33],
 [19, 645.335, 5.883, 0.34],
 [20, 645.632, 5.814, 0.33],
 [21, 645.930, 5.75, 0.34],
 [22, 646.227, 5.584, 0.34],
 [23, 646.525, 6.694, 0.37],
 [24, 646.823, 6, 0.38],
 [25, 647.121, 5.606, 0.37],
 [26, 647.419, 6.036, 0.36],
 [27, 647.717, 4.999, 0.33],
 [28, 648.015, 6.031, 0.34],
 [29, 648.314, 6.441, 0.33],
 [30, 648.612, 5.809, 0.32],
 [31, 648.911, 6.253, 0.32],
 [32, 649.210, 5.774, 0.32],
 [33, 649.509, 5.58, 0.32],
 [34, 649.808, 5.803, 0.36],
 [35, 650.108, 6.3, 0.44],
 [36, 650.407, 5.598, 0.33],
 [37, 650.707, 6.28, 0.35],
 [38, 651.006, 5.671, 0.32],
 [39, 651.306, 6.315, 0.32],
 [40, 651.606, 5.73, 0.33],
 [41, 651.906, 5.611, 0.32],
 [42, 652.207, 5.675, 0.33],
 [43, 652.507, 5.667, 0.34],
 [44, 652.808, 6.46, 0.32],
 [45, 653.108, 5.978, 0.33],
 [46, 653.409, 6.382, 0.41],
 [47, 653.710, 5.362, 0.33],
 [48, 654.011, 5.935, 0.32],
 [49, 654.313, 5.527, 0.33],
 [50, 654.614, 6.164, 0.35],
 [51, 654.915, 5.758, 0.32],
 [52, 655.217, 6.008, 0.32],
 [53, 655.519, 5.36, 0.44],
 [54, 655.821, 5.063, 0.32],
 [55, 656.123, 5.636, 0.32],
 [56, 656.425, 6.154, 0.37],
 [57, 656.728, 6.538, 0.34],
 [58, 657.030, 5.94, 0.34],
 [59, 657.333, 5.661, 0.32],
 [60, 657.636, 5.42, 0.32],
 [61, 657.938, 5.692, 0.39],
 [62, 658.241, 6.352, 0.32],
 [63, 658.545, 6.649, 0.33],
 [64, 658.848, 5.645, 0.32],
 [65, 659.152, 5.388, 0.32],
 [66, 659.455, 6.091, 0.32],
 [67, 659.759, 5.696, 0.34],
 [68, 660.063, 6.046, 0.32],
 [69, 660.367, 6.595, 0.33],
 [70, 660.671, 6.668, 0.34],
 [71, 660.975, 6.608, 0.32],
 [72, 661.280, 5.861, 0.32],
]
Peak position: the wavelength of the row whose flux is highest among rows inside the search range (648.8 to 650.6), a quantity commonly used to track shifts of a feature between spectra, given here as 650.108 nm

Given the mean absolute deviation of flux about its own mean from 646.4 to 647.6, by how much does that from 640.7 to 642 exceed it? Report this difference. -0.15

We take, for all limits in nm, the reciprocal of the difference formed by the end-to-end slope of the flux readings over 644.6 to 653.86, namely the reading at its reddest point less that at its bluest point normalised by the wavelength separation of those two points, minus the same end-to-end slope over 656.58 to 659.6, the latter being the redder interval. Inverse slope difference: 24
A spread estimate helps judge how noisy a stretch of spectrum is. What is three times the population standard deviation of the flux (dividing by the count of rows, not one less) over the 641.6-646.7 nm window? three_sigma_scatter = 1.09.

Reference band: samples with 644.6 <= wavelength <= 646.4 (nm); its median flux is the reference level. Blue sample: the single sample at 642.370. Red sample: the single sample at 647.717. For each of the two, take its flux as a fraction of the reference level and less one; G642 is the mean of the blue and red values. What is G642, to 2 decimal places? -0.12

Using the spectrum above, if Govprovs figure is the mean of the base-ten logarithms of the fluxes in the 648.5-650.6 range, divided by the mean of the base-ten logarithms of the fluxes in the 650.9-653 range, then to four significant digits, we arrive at 1.000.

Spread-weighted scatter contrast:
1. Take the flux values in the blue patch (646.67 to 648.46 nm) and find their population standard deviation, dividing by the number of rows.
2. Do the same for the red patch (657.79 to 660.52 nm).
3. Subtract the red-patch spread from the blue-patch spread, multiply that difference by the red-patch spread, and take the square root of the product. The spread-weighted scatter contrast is 0.11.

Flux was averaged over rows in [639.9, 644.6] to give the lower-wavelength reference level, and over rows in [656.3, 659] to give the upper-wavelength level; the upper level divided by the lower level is 1.002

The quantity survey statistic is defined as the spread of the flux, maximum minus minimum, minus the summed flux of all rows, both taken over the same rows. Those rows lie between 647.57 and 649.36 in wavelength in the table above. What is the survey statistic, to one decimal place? -33.9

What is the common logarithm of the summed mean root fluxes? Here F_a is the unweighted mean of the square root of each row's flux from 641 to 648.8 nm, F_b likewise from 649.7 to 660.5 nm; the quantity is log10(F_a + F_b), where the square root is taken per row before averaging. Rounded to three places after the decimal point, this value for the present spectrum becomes 0.688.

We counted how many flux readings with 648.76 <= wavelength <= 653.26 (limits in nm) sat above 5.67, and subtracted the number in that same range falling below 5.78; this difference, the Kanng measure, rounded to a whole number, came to 3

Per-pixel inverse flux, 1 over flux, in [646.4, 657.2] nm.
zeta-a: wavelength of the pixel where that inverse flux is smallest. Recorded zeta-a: 646.525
